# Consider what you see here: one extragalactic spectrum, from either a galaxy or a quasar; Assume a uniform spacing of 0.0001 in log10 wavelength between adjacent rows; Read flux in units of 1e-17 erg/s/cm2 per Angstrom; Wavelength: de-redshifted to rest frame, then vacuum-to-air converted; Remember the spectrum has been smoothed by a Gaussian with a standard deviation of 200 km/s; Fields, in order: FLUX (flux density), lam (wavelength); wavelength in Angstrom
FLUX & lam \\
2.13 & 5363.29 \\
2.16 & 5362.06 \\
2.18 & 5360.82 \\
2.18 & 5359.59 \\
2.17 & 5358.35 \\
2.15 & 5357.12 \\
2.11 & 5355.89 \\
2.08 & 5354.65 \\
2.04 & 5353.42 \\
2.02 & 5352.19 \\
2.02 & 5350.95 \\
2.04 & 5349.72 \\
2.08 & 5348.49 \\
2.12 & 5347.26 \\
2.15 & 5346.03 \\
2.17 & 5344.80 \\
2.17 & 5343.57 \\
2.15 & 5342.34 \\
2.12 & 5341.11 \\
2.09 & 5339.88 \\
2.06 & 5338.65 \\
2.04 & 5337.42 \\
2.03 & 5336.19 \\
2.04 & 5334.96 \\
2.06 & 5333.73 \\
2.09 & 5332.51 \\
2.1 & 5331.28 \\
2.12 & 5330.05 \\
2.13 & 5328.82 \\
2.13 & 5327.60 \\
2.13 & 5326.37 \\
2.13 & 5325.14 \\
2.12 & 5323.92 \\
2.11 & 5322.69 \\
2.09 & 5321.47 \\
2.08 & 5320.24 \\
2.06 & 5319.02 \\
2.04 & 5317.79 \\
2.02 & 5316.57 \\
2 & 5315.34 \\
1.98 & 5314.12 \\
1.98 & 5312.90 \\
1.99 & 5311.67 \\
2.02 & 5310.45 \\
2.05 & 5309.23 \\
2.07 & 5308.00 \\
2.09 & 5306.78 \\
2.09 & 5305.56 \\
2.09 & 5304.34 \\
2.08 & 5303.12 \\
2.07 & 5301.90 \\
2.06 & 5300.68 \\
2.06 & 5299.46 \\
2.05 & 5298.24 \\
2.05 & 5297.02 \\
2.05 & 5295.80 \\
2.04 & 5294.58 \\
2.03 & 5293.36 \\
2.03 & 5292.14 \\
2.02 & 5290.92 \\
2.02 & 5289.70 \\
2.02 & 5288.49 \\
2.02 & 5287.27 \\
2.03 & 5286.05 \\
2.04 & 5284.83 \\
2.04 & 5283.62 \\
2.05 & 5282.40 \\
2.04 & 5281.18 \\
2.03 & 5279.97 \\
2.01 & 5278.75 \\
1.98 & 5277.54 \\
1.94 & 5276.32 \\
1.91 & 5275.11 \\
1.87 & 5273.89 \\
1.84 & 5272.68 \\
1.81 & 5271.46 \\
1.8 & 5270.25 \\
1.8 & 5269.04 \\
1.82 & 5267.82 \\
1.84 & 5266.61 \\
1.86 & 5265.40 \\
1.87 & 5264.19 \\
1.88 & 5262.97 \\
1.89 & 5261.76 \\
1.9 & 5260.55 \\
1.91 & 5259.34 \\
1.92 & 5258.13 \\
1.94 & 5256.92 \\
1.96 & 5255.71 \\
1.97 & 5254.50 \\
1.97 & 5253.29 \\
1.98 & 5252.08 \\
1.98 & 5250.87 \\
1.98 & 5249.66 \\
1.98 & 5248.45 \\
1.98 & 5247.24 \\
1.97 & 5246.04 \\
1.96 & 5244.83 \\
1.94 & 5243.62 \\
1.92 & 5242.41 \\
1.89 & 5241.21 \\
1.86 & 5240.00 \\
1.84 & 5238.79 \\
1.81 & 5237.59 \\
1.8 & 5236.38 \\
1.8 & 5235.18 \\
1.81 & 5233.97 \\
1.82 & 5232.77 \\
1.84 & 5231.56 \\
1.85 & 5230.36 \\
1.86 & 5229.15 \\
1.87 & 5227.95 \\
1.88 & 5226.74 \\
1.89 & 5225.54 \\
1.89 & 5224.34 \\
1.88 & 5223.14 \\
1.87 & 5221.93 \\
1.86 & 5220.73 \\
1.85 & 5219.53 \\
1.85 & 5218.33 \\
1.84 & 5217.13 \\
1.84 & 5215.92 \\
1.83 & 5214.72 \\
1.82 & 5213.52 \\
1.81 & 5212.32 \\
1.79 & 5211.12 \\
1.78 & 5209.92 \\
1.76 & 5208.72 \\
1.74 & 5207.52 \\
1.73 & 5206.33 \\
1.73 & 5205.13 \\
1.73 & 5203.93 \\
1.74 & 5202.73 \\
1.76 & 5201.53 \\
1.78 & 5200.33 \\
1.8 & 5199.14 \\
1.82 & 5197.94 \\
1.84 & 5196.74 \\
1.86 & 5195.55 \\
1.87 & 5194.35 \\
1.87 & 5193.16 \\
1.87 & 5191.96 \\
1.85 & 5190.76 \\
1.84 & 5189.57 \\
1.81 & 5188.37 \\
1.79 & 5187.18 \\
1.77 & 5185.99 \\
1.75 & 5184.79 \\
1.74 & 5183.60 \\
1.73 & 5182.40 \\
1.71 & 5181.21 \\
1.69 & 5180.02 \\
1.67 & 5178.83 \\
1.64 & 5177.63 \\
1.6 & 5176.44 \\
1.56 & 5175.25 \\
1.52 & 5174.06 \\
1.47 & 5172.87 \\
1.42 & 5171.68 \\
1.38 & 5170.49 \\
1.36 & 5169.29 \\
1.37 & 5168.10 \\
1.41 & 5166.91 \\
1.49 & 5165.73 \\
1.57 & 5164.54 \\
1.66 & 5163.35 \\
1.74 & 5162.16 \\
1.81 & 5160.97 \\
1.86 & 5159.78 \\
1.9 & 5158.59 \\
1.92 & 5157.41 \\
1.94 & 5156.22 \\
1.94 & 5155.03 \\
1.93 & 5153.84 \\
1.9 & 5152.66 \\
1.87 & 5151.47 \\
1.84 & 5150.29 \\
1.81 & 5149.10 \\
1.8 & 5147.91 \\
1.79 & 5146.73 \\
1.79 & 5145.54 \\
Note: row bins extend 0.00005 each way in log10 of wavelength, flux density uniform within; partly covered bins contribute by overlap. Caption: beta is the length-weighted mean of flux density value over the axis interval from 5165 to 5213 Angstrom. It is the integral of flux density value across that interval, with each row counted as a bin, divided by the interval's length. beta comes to 1.70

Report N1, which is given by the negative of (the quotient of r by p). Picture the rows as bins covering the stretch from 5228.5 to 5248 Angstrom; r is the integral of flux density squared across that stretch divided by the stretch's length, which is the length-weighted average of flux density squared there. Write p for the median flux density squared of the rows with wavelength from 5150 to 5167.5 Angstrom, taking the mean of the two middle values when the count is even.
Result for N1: -1.0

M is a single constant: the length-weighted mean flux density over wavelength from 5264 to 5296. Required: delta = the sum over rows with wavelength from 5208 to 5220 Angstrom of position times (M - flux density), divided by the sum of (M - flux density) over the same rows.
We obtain 5213.4 Angstrom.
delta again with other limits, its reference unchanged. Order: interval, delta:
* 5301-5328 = 5316.0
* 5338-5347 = 5342.8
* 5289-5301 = 5295.8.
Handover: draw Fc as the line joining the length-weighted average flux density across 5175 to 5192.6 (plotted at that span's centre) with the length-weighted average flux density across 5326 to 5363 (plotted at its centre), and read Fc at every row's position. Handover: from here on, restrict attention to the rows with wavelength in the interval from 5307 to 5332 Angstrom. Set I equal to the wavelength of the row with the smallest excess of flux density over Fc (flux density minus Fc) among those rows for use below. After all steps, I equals 5314.12 Angstrom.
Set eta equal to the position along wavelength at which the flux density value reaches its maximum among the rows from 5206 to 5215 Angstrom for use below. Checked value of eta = 5214.72 Angstrom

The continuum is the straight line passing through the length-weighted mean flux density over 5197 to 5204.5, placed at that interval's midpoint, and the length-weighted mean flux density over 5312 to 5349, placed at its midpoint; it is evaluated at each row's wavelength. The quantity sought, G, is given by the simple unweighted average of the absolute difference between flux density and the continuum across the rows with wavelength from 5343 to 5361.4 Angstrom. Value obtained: 0.052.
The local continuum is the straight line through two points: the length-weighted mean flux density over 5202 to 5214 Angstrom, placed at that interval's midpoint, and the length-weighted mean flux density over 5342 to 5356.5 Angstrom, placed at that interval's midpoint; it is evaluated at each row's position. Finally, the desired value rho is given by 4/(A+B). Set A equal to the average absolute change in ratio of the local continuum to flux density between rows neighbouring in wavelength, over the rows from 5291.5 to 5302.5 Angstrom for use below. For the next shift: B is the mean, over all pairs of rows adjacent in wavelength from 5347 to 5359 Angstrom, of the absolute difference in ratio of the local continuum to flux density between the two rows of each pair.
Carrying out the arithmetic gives 255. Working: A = 0.0023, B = 0.013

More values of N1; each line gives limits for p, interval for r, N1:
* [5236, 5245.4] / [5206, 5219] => -0.9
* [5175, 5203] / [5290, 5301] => -1.3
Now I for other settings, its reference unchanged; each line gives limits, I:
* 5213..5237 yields 5236.38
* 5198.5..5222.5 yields 5206.33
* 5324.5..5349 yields 5336.19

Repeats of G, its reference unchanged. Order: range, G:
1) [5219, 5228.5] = 0.045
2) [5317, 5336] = 0.034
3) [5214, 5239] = 0.037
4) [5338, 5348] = 0.031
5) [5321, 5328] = 0.047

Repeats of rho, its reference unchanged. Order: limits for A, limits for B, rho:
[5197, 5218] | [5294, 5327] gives 319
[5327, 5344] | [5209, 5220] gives 313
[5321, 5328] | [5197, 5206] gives 301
